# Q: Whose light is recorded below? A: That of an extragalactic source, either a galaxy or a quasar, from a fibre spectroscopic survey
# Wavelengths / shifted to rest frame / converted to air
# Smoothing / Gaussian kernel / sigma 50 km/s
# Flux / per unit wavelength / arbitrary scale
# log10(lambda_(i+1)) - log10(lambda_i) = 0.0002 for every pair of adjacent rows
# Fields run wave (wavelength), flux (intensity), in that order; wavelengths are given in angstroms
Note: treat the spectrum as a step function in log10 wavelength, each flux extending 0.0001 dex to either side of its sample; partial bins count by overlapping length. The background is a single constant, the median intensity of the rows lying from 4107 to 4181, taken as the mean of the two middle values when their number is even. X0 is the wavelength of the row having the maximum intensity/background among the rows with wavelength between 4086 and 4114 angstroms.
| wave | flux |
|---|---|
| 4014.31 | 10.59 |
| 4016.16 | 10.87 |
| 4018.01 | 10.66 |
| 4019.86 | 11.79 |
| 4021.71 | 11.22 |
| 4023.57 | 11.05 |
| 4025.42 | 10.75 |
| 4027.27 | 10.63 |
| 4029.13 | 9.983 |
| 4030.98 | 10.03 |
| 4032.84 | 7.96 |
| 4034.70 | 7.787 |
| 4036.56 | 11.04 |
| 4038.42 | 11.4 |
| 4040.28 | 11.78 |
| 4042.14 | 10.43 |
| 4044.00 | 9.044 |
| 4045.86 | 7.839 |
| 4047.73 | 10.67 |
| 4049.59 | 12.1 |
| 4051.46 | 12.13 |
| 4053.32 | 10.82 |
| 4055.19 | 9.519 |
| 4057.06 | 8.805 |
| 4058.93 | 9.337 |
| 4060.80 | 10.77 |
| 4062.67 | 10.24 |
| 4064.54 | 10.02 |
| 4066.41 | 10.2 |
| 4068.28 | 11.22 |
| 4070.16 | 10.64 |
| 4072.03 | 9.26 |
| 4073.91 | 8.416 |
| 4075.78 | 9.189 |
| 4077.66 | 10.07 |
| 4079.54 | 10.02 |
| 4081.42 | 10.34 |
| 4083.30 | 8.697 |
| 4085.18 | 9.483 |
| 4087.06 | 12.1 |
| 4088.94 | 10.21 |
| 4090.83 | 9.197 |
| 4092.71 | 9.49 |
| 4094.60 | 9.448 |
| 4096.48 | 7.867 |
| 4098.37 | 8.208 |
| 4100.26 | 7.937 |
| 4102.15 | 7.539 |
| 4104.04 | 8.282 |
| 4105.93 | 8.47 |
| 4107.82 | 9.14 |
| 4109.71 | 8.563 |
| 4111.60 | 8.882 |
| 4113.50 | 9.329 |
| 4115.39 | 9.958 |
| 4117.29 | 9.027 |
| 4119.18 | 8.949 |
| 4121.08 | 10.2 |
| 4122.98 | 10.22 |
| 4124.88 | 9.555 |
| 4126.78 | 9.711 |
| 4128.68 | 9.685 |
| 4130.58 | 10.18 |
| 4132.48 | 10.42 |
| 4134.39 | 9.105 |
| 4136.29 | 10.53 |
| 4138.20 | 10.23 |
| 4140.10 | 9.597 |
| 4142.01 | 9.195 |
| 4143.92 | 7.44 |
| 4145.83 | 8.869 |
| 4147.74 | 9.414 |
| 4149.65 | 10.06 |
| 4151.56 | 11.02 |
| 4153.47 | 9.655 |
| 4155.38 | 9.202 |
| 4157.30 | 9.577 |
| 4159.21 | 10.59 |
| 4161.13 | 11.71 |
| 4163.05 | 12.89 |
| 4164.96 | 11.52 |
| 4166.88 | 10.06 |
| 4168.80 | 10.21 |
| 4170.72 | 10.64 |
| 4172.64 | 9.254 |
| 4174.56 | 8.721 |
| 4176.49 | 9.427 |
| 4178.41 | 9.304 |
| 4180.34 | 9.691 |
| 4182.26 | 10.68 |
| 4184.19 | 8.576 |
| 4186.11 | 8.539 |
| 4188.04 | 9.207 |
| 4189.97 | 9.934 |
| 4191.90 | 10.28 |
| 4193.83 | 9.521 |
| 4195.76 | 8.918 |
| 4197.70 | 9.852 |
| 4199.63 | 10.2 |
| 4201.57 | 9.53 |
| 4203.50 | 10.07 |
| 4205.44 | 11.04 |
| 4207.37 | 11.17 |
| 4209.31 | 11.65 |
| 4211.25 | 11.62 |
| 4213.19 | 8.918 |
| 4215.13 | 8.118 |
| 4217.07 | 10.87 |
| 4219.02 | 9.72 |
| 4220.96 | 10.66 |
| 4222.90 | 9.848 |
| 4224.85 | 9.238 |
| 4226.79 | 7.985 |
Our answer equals 4087.06 angstroms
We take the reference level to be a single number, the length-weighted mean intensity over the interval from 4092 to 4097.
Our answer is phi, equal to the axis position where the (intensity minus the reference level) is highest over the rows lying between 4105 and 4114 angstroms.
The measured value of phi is 4113.50 angstroms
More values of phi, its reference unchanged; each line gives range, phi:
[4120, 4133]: 4132.48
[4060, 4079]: 4068.28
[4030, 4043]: 4040.28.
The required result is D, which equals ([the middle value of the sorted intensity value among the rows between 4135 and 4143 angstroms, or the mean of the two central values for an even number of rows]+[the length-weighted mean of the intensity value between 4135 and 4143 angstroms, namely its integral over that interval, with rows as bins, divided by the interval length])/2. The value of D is 9.9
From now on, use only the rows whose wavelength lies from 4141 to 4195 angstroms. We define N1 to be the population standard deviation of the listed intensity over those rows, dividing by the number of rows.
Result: 1.09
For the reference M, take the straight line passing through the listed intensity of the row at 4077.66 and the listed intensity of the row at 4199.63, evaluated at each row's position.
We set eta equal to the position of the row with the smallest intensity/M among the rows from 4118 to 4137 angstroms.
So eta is 4119.18 angstroms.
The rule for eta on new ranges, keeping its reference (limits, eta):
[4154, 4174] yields 4155.38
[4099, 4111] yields 4102.15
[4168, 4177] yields 4174.56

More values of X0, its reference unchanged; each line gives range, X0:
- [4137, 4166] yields 4163.05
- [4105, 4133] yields 4132.48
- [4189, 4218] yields 4209.31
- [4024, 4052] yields 4051.46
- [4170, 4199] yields 4182.26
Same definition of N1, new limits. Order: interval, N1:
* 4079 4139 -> 0.94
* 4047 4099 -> 1.10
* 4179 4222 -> 0.97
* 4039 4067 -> 1.18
